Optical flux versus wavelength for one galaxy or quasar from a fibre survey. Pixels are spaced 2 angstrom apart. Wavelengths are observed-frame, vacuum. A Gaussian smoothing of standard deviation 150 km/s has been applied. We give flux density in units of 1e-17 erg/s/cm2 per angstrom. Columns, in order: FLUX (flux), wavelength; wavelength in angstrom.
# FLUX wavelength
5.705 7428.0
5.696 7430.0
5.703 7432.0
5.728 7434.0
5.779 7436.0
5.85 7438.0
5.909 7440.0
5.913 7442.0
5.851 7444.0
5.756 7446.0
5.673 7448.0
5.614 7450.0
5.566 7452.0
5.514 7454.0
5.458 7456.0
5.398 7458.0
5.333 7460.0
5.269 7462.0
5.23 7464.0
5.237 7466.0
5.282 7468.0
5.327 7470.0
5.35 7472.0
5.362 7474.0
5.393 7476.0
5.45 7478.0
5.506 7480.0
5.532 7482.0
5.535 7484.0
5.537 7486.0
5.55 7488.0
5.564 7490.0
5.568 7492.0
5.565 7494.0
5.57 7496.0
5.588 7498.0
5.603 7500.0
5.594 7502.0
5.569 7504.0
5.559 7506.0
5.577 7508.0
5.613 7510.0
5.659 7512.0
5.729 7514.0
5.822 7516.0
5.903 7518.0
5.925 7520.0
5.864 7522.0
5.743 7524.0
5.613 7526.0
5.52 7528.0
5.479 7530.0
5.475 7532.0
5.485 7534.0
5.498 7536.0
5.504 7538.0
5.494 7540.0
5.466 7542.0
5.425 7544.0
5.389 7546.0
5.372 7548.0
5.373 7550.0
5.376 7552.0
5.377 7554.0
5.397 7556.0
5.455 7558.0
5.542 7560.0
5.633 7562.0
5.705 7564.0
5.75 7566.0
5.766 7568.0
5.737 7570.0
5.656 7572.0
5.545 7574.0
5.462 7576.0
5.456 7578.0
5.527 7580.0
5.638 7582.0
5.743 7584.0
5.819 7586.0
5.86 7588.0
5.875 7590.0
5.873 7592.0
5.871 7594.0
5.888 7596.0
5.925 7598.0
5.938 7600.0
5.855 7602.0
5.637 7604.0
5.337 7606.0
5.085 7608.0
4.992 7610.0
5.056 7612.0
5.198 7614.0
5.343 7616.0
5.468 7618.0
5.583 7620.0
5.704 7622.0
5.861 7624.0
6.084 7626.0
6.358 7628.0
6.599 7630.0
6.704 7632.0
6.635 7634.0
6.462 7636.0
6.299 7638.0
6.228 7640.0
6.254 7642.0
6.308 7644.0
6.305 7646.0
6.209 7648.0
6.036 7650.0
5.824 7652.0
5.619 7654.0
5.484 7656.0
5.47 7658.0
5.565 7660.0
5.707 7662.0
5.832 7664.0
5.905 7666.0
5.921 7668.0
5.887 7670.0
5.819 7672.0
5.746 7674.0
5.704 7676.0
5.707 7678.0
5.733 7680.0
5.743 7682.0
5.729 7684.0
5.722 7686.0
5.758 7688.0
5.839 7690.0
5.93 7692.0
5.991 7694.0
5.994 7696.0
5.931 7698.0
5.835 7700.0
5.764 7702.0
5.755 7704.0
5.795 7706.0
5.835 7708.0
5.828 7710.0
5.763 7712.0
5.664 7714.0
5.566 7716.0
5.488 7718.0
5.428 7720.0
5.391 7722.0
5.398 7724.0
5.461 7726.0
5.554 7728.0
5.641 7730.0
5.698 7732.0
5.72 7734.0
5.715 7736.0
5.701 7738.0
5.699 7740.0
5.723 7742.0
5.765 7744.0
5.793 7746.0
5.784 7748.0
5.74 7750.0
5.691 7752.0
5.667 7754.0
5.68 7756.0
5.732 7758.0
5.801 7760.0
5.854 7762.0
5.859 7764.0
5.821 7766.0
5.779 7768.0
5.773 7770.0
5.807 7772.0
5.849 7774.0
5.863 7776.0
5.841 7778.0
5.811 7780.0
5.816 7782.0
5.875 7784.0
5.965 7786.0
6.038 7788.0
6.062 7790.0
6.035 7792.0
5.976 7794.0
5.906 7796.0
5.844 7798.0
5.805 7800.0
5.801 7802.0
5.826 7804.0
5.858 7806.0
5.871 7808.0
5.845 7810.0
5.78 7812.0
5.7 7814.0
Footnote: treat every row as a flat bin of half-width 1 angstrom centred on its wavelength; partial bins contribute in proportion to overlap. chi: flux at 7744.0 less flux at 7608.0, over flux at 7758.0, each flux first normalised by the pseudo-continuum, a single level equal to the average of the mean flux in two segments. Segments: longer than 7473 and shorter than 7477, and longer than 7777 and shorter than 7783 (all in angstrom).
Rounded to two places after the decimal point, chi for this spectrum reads 0.12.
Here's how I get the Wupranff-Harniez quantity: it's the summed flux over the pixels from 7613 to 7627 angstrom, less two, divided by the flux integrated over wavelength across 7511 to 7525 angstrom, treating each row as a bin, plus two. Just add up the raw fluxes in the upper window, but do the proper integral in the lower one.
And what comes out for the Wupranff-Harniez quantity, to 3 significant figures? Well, 0.447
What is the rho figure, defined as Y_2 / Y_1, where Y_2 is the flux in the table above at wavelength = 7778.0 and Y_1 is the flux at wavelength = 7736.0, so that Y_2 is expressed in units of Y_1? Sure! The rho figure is 1.02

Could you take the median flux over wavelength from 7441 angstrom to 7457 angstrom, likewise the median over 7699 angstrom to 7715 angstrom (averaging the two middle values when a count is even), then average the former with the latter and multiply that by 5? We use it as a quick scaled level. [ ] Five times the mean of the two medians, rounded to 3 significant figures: 28.6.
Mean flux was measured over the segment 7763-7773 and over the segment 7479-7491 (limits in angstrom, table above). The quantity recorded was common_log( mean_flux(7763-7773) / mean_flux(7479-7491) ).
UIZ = 0.021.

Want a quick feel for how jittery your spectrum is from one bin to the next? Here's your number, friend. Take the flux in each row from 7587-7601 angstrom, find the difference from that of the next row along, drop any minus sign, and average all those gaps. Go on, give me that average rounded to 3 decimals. 0.014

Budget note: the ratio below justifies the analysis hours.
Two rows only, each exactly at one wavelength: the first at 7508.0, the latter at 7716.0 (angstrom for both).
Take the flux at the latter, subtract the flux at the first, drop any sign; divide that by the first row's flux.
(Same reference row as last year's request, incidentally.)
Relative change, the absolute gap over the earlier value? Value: 0.002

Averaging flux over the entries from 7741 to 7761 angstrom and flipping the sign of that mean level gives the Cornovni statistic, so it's -5.74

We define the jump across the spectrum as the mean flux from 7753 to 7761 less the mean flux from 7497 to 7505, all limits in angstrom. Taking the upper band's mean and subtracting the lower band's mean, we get 0.13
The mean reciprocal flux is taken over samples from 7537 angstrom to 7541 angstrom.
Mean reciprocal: 0.182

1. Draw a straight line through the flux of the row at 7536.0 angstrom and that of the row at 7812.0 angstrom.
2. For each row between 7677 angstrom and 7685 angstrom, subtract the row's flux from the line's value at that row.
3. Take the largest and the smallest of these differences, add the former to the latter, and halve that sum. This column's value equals -0.08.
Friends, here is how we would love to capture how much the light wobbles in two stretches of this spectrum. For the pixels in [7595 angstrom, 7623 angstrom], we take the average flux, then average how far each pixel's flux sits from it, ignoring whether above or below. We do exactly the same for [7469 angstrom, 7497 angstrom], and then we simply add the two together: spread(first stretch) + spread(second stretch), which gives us 0.37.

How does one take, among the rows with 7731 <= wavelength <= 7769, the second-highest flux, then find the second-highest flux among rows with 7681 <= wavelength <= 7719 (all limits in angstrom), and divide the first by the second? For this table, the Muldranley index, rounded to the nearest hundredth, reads 0.98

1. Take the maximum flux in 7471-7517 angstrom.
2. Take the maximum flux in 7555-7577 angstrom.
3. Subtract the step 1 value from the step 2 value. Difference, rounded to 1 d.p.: -0.1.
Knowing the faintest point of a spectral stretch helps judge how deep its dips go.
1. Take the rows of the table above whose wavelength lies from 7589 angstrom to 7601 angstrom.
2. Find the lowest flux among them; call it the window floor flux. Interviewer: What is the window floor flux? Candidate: 5.871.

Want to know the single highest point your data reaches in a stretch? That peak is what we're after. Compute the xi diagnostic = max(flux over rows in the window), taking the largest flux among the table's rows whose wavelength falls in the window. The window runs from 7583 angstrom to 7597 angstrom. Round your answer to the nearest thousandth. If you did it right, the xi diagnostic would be 5.888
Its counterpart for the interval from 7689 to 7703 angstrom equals 5.994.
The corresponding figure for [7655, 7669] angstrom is 5.921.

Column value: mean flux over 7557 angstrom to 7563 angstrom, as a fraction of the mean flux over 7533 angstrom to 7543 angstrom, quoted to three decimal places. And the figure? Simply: 1.010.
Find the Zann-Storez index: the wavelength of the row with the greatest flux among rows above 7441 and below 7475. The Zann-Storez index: 7442.0 angstrom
